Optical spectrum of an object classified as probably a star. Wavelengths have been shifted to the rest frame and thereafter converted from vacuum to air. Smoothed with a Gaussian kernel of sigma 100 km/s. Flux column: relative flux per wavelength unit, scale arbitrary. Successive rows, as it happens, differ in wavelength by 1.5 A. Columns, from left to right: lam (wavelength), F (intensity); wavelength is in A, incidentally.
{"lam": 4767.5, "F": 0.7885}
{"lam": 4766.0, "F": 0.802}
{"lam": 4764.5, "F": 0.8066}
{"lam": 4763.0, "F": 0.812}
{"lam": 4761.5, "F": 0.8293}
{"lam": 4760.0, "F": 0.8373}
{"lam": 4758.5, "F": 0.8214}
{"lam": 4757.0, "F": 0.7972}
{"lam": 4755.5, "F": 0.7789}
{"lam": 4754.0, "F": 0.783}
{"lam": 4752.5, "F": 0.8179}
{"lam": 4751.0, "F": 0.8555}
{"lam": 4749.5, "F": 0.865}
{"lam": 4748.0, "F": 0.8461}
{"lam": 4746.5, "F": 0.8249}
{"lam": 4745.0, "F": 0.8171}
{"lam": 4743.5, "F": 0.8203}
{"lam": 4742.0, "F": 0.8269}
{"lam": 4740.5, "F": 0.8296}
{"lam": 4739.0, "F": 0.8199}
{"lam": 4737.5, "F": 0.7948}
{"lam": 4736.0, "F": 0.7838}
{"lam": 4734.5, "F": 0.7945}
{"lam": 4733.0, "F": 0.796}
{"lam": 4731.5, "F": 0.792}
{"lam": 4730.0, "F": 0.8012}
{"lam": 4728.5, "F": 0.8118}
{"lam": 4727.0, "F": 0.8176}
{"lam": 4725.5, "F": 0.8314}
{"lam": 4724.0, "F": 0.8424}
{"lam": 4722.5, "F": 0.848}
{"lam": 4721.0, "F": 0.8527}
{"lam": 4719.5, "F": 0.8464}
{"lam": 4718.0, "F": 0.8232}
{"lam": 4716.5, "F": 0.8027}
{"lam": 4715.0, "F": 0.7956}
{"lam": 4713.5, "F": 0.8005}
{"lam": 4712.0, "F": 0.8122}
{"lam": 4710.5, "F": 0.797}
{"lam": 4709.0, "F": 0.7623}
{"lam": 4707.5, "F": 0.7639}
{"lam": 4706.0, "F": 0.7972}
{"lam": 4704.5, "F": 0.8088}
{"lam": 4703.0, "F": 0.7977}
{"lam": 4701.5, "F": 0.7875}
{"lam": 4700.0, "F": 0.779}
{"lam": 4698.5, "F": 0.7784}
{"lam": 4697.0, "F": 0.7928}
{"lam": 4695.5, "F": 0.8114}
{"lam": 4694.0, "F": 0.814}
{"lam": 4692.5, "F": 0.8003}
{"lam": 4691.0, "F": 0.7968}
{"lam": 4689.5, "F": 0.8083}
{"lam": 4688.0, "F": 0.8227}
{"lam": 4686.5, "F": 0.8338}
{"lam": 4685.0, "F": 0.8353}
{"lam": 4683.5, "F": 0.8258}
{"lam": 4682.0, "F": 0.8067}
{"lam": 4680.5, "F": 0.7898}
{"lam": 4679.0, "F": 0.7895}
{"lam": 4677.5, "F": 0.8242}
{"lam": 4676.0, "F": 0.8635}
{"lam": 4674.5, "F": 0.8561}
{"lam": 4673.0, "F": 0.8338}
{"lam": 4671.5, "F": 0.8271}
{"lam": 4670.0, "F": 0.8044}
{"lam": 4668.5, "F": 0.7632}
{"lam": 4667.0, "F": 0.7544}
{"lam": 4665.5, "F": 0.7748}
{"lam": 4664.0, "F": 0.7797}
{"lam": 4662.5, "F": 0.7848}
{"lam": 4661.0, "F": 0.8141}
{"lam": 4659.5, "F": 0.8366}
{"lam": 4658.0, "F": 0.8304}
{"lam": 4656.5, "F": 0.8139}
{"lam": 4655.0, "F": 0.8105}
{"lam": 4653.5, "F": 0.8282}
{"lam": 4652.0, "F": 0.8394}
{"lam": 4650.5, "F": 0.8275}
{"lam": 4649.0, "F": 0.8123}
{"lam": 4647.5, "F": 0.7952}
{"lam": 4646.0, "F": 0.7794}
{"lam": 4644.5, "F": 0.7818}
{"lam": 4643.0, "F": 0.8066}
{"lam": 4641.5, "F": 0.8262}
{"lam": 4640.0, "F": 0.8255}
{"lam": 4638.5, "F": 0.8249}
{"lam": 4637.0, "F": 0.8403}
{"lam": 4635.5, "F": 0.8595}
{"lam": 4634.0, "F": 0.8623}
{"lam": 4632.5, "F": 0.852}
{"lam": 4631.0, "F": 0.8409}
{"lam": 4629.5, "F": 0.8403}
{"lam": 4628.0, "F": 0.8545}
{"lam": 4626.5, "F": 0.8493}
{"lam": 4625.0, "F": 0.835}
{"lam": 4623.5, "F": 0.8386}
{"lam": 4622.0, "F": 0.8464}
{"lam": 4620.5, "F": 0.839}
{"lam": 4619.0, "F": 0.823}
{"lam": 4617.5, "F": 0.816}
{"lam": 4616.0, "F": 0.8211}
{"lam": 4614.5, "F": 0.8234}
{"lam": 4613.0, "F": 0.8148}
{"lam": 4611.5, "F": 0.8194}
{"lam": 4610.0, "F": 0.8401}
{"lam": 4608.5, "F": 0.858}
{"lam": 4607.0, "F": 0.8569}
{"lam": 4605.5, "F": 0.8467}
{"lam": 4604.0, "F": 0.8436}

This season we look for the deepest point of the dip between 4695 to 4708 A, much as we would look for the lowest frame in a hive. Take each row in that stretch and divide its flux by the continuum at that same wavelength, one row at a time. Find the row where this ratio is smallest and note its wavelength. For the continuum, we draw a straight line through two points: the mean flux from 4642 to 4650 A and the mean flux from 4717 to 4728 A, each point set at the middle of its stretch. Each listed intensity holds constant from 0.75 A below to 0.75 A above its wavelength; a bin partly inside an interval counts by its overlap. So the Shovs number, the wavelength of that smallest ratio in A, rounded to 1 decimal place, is 4707.5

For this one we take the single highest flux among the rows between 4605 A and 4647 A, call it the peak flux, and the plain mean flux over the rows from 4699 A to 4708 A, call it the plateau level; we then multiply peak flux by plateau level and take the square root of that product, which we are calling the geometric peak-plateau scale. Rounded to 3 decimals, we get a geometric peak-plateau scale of 0.825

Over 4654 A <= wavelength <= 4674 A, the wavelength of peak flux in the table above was 4659.5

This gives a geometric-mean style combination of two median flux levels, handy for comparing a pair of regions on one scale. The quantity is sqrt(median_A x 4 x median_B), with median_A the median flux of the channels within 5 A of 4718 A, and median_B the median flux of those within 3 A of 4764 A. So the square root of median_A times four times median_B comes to 1.63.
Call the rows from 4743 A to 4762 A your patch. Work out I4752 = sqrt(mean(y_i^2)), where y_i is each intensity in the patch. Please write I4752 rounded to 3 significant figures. 0.823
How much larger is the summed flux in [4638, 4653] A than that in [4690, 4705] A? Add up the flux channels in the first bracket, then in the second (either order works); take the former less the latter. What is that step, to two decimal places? 0.15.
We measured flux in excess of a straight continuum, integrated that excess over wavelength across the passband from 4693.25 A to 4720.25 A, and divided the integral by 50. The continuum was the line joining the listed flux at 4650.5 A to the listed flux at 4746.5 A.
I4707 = -0.015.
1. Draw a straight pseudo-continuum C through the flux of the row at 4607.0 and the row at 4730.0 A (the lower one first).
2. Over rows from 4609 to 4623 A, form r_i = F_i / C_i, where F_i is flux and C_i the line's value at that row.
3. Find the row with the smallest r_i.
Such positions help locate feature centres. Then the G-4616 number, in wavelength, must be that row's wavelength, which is 4613.0 A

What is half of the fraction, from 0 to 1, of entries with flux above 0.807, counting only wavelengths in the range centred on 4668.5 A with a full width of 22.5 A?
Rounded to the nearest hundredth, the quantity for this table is 0.27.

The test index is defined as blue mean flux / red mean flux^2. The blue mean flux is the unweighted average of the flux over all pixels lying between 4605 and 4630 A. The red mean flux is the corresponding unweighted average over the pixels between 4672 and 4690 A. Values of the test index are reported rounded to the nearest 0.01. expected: 1.23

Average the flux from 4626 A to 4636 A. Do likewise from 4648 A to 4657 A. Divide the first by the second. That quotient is 1.04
